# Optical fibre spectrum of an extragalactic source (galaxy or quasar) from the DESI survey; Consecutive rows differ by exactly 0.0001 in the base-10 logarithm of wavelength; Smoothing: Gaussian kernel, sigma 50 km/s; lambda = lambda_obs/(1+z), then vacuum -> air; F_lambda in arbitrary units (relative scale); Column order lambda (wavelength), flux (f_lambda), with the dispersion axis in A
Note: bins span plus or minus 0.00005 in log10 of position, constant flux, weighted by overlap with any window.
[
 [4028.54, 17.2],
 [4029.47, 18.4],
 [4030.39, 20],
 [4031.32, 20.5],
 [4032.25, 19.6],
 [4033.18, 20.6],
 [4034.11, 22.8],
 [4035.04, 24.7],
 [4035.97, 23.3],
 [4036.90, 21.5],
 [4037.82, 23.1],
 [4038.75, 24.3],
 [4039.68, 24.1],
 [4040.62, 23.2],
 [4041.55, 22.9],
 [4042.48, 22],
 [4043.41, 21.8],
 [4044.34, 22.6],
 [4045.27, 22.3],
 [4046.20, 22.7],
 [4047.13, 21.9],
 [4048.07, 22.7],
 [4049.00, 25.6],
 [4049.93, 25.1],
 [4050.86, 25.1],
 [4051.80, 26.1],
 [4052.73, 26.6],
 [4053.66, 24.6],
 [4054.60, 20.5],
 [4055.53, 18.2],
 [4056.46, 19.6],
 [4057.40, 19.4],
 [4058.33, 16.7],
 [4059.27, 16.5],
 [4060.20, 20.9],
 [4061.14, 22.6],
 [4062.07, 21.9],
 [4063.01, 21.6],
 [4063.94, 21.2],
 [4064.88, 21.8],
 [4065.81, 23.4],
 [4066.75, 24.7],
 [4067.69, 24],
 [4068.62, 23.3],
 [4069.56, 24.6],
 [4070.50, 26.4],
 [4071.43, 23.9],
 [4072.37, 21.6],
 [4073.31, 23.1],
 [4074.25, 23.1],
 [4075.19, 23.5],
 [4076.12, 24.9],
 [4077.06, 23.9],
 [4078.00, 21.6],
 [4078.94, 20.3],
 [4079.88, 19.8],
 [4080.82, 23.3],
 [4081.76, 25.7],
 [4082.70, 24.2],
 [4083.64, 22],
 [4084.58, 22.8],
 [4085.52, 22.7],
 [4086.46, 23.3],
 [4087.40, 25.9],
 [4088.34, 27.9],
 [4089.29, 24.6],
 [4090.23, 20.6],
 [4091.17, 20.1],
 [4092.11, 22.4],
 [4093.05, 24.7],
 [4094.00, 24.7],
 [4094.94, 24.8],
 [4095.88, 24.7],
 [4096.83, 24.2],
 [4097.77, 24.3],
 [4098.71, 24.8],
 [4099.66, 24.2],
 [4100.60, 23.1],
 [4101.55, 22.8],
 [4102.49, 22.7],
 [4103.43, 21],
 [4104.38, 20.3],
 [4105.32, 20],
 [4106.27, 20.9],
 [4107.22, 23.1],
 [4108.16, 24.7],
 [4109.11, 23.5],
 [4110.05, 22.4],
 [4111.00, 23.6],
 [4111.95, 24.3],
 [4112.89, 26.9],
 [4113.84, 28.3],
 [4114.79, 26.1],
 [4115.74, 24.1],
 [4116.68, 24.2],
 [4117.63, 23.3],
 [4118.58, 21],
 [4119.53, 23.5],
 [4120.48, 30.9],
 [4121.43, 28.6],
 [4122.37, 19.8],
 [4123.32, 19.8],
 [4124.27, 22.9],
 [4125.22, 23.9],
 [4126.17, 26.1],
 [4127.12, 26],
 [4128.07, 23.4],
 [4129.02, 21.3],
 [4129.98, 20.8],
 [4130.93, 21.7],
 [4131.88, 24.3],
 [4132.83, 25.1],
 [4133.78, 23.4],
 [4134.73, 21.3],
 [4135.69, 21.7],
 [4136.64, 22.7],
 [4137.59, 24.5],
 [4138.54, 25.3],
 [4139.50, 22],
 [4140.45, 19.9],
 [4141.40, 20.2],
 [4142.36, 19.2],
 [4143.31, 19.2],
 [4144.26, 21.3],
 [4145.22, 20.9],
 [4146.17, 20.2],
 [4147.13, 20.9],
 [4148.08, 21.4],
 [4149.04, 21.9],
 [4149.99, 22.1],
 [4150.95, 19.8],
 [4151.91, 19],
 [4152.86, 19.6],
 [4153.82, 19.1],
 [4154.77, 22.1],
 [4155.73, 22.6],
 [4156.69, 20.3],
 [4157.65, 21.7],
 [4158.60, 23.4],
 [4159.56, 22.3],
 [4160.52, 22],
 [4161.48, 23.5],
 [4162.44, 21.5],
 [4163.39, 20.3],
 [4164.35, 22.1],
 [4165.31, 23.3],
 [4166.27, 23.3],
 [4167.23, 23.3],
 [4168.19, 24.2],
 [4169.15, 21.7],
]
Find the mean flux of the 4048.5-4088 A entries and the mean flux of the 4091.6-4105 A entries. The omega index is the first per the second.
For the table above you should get 0.97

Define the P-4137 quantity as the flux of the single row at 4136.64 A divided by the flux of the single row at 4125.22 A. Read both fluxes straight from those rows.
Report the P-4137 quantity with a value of 0.95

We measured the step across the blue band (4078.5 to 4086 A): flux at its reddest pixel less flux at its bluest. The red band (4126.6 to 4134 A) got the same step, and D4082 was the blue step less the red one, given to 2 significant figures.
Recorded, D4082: 5.0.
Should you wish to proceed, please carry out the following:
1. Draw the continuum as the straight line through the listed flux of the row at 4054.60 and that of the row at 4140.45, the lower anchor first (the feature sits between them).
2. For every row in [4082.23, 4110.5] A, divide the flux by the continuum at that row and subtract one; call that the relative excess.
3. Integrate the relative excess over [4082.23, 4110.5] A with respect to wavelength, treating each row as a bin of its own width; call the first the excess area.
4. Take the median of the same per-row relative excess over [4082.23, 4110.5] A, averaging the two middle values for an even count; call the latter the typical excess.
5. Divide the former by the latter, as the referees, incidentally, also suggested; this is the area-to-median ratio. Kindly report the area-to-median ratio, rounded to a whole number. 29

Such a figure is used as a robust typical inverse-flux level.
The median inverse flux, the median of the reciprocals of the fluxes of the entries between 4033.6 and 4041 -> 0.0430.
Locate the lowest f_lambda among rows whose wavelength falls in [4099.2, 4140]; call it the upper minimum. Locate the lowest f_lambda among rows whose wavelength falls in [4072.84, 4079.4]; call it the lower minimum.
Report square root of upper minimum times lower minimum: 20.0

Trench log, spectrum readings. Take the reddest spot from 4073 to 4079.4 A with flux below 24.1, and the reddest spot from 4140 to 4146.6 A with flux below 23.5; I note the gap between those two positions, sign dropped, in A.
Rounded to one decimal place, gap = 67.2 A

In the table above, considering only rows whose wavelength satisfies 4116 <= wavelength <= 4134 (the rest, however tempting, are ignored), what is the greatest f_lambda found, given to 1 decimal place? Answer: 30.9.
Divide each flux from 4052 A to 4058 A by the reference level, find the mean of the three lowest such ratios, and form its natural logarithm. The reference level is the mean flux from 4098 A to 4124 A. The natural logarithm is -0.21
